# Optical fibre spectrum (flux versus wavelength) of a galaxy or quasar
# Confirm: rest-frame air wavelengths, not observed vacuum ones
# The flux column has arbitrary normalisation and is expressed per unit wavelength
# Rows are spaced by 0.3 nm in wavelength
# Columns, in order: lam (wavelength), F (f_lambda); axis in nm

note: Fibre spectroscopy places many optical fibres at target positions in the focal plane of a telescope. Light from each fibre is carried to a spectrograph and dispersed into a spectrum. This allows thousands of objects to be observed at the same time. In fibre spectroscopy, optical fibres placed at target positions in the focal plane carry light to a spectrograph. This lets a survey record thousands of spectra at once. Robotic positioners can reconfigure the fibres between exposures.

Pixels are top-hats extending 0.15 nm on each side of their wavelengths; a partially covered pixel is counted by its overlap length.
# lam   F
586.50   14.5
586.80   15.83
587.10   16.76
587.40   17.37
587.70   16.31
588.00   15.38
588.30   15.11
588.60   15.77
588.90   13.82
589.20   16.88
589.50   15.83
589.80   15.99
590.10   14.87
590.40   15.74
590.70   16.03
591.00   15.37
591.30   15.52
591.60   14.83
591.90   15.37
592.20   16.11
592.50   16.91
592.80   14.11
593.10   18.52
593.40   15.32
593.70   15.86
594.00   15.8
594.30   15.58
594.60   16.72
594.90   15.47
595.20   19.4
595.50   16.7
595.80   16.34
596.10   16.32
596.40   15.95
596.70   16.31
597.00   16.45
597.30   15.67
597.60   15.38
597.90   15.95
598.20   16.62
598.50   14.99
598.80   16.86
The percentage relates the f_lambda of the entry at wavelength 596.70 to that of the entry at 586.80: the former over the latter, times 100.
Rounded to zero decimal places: 103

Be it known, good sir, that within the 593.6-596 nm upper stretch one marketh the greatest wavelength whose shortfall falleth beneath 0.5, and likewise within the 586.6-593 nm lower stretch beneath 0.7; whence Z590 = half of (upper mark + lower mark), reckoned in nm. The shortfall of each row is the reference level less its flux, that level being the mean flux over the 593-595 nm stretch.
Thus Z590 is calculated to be 594.15 nm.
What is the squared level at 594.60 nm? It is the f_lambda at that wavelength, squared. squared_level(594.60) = 280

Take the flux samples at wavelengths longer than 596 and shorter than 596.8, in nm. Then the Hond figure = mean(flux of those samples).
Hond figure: 16.2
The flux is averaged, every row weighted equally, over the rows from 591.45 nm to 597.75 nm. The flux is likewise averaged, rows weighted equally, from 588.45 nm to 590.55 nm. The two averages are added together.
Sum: 31.7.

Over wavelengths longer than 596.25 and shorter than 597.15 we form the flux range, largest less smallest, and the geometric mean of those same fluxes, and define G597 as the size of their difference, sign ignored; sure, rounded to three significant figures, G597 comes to 15.7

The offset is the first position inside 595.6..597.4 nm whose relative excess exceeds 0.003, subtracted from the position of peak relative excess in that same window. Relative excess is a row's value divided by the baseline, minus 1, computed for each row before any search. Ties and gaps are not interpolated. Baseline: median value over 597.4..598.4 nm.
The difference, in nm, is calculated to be 1.20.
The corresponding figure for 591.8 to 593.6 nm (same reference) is 0.90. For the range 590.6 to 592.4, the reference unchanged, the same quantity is 1.50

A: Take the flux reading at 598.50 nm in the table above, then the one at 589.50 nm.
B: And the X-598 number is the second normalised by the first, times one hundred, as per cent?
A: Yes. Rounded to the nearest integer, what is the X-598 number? 106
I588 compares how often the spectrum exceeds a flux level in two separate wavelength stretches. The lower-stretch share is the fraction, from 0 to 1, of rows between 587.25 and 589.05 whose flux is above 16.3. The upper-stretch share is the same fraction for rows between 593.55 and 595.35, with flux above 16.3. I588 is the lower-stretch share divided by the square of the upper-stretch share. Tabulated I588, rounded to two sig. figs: 3.0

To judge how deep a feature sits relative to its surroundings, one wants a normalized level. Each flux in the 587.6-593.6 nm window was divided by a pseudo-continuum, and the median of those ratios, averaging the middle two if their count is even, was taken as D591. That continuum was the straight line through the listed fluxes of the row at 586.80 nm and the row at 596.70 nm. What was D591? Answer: 0.98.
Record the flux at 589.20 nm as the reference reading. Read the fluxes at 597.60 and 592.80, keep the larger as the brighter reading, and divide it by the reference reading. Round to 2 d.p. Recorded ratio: 0.91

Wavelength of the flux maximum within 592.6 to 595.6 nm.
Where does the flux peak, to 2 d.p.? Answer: 595.20 nm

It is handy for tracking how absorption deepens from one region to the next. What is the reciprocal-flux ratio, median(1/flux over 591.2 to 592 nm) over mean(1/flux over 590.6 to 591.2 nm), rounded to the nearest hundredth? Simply 1.02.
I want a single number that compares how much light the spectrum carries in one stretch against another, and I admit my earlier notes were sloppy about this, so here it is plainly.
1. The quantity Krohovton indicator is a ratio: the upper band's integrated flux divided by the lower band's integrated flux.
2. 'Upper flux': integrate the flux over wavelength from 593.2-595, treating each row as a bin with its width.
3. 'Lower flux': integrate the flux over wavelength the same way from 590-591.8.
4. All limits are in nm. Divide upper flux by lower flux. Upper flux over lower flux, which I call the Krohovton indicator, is 1.03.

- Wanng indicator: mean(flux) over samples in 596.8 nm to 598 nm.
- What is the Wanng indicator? 15.9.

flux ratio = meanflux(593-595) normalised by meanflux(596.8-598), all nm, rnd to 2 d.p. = 1.02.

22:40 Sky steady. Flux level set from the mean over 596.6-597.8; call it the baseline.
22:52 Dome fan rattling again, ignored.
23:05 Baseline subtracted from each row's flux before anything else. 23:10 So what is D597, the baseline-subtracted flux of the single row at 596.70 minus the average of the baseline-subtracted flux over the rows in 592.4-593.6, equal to 0.1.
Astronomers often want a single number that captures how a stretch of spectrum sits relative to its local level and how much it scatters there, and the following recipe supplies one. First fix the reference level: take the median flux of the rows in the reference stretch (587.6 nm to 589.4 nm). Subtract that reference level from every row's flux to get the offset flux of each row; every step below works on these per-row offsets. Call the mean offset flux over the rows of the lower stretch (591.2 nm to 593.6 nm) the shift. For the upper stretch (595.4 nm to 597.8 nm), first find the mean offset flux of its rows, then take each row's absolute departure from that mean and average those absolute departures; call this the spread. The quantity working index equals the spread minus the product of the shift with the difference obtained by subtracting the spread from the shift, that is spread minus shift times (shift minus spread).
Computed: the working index 0.38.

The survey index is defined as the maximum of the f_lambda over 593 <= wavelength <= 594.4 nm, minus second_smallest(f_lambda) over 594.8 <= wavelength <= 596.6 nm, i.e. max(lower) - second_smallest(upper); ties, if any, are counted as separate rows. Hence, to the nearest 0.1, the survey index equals 2.6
